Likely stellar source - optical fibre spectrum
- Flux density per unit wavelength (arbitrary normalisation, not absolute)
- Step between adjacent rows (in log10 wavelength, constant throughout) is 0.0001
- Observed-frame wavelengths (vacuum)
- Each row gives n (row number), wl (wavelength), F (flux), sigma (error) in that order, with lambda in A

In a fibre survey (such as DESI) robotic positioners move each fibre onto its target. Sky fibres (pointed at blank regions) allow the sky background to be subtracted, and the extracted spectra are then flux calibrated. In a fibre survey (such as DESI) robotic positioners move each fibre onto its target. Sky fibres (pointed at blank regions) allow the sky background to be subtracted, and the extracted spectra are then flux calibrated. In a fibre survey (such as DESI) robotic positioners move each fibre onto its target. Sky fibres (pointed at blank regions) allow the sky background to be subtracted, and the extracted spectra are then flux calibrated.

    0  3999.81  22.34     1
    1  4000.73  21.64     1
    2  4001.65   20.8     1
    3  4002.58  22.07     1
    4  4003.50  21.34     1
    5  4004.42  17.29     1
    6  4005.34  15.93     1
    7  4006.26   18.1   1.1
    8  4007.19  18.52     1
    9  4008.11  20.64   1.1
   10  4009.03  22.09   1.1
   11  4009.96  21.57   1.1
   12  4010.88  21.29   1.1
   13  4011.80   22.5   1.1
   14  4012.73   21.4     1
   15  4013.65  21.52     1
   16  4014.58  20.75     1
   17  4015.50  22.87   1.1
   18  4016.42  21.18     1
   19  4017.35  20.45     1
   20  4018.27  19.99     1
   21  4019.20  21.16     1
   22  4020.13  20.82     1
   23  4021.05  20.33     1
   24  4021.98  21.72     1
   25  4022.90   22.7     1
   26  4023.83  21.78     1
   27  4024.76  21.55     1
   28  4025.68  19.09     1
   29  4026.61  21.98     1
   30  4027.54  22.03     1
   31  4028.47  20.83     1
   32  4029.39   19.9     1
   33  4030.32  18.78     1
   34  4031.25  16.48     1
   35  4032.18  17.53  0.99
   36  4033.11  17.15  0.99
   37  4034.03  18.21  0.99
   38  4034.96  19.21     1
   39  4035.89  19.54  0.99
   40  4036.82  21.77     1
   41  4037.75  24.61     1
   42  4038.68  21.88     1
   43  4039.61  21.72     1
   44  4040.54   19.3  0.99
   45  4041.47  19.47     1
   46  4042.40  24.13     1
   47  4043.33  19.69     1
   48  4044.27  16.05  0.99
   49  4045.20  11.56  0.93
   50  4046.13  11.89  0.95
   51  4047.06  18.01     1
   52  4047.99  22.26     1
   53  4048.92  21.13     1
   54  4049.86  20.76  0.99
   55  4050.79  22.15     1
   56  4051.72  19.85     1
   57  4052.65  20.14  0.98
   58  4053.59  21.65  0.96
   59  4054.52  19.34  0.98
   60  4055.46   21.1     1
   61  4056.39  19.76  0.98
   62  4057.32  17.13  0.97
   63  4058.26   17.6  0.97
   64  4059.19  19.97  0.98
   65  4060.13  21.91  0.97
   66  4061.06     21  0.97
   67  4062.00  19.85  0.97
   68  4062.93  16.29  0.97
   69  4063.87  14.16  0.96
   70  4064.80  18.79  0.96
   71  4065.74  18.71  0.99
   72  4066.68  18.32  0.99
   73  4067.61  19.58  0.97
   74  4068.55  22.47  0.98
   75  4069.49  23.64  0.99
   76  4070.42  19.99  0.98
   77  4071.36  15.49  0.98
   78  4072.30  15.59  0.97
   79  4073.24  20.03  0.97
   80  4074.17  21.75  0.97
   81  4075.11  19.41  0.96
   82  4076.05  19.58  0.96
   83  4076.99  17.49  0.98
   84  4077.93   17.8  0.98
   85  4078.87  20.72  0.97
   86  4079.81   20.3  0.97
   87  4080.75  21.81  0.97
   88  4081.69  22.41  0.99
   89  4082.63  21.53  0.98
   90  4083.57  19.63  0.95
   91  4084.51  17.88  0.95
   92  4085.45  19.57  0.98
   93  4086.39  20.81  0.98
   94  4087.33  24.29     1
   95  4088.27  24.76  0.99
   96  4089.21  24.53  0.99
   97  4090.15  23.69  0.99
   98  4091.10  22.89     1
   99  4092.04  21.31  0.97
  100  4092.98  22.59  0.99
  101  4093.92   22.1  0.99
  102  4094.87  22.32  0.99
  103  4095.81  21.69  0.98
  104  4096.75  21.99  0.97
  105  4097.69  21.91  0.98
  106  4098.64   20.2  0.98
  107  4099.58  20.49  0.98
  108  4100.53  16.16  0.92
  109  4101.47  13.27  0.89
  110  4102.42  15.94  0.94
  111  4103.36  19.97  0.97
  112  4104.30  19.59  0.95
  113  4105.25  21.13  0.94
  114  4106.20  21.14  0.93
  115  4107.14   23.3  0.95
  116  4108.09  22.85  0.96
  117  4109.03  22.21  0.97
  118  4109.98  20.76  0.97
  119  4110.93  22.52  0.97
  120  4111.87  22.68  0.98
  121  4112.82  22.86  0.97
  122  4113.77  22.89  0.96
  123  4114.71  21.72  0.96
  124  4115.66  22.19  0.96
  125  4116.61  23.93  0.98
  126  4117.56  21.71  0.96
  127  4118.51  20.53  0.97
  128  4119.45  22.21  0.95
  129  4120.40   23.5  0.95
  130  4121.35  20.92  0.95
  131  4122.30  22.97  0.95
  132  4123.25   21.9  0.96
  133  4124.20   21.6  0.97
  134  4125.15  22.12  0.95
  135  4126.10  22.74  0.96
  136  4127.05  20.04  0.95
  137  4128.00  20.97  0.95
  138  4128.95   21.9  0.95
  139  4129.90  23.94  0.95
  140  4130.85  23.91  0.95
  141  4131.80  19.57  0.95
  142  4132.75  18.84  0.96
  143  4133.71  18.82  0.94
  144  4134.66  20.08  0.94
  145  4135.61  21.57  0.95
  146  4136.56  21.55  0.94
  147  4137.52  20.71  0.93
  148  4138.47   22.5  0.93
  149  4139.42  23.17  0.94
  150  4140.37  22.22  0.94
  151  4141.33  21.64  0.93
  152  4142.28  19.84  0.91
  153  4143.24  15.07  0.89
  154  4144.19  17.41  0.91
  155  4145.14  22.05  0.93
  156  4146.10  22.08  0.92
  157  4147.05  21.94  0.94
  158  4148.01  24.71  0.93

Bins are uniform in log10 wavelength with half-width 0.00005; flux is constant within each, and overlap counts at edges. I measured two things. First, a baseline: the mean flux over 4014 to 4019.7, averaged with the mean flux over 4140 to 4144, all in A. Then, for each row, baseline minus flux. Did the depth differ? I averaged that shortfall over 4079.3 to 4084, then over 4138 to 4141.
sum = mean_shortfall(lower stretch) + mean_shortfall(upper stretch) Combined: -3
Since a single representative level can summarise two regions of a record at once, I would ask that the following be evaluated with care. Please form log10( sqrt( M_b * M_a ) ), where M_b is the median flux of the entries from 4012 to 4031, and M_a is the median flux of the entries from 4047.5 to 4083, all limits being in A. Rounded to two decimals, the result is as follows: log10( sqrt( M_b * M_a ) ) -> 1.31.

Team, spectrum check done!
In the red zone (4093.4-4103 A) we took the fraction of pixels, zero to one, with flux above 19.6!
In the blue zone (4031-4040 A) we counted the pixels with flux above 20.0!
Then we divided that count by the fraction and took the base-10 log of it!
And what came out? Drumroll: 0.76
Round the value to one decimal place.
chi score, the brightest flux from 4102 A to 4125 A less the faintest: 8.0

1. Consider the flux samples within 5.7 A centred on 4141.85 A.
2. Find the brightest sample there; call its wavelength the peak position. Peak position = 4139.42 A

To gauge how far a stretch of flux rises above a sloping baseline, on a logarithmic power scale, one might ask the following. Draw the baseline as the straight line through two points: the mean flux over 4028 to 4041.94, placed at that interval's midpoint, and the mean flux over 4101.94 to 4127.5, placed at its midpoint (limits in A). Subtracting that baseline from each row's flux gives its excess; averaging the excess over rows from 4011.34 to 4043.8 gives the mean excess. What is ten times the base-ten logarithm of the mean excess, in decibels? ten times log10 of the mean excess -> 0.4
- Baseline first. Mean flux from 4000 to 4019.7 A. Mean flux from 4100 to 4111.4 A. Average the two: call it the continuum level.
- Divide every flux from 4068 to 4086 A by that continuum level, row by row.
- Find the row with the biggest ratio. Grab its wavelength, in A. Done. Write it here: 4069.49 A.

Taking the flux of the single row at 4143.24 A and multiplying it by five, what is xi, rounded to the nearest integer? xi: 75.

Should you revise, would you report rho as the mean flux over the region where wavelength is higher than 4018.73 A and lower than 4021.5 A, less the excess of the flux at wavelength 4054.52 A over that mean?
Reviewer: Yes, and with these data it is 22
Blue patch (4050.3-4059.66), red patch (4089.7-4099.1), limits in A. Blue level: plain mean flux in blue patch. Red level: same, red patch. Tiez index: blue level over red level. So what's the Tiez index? 0.90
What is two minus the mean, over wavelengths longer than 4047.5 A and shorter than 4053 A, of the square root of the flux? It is -2.59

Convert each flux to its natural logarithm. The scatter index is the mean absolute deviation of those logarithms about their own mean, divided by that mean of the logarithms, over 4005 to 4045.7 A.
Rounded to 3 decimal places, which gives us 0.031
